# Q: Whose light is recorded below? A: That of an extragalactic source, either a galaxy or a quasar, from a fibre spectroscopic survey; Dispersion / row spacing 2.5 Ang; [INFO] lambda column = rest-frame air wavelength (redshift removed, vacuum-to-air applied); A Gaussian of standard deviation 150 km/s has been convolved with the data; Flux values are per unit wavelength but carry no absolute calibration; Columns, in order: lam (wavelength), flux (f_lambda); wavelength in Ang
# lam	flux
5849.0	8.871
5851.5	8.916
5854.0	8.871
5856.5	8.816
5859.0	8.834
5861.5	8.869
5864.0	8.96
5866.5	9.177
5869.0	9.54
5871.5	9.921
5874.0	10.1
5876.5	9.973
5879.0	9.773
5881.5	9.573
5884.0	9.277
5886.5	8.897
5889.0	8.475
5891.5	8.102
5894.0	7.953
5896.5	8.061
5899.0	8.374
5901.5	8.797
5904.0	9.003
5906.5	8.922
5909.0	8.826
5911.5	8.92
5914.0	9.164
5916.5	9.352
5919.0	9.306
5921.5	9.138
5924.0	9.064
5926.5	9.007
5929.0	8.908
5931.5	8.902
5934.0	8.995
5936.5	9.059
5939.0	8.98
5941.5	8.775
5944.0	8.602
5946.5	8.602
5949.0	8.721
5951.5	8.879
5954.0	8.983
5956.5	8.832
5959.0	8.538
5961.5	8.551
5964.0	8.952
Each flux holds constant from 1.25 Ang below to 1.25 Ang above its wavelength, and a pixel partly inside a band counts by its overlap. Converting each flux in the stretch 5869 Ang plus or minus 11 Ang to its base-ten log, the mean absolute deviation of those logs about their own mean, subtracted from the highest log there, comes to 0.984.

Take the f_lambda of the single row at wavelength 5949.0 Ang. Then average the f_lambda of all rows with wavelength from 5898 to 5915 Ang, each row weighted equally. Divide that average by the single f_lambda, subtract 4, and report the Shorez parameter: -2.98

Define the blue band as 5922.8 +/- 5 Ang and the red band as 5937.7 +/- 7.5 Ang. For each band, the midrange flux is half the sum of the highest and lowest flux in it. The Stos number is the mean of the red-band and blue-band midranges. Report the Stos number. 8.99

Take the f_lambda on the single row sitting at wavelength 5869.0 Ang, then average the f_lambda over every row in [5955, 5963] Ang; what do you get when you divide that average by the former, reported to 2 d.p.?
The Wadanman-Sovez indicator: 0.91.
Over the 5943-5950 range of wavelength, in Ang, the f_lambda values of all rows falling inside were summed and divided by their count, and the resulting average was 8.64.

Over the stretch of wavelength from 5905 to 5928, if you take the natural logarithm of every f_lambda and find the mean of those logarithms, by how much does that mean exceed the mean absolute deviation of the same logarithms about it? 2.19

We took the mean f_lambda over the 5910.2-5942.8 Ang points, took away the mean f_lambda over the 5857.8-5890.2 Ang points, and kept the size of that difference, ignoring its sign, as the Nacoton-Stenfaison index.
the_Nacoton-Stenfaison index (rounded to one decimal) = 0.3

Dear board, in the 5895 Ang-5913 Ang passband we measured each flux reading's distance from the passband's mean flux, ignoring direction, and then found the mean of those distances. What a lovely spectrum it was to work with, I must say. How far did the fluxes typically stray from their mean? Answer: 0.28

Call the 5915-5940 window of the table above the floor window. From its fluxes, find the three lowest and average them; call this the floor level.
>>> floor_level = 8.93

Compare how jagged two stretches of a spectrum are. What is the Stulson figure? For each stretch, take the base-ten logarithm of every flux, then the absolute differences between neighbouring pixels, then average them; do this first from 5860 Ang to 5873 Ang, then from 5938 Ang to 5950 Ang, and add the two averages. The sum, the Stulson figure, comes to 0.018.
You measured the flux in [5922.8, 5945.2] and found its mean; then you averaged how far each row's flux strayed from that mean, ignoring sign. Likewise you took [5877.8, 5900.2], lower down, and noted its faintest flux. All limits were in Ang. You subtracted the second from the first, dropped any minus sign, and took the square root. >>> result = 2.80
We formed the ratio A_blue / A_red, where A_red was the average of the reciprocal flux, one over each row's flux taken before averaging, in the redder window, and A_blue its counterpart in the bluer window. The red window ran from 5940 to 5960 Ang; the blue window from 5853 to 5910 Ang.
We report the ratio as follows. 0.975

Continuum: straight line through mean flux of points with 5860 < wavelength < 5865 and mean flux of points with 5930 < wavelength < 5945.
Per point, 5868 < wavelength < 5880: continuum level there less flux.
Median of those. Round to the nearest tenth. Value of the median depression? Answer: -1.0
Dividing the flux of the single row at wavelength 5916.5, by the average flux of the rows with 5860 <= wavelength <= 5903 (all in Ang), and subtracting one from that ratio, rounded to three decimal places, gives 0.034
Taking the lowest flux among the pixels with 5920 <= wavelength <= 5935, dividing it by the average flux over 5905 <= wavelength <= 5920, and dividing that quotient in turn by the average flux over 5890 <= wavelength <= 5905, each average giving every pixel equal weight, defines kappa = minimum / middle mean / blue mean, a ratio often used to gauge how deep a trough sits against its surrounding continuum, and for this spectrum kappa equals 0.117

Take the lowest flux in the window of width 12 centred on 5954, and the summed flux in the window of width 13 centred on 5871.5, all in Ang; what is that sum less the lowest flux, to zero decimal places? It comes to 40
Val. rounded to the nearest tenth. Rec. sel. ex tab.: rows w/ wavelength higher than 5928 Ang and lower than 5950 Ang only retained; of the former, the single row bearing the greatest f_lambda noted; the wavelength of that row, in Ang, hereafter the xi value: 5936.5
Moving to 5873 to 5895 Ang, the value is 5874.0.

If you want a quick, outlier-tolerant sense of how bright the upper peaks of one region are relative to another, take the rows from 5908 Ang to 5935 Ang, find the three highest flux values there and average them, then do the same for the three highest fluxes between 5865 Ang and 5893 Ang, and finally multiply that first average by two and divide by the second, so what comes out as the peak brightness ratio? 1.86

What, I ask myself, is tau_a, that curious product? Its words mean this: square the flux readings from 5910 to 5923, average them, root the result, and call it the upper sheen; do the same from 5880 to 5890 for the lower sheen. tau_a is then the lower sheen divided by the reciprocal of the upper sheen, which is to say 83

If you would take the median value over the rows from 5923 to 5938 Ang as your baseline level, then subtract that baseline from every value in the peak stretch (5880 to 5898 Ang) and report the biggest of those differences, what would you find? 0.6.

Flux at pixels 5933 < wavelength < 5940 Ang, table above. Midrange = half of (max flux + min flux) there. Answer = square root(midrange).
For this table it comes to 3.00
